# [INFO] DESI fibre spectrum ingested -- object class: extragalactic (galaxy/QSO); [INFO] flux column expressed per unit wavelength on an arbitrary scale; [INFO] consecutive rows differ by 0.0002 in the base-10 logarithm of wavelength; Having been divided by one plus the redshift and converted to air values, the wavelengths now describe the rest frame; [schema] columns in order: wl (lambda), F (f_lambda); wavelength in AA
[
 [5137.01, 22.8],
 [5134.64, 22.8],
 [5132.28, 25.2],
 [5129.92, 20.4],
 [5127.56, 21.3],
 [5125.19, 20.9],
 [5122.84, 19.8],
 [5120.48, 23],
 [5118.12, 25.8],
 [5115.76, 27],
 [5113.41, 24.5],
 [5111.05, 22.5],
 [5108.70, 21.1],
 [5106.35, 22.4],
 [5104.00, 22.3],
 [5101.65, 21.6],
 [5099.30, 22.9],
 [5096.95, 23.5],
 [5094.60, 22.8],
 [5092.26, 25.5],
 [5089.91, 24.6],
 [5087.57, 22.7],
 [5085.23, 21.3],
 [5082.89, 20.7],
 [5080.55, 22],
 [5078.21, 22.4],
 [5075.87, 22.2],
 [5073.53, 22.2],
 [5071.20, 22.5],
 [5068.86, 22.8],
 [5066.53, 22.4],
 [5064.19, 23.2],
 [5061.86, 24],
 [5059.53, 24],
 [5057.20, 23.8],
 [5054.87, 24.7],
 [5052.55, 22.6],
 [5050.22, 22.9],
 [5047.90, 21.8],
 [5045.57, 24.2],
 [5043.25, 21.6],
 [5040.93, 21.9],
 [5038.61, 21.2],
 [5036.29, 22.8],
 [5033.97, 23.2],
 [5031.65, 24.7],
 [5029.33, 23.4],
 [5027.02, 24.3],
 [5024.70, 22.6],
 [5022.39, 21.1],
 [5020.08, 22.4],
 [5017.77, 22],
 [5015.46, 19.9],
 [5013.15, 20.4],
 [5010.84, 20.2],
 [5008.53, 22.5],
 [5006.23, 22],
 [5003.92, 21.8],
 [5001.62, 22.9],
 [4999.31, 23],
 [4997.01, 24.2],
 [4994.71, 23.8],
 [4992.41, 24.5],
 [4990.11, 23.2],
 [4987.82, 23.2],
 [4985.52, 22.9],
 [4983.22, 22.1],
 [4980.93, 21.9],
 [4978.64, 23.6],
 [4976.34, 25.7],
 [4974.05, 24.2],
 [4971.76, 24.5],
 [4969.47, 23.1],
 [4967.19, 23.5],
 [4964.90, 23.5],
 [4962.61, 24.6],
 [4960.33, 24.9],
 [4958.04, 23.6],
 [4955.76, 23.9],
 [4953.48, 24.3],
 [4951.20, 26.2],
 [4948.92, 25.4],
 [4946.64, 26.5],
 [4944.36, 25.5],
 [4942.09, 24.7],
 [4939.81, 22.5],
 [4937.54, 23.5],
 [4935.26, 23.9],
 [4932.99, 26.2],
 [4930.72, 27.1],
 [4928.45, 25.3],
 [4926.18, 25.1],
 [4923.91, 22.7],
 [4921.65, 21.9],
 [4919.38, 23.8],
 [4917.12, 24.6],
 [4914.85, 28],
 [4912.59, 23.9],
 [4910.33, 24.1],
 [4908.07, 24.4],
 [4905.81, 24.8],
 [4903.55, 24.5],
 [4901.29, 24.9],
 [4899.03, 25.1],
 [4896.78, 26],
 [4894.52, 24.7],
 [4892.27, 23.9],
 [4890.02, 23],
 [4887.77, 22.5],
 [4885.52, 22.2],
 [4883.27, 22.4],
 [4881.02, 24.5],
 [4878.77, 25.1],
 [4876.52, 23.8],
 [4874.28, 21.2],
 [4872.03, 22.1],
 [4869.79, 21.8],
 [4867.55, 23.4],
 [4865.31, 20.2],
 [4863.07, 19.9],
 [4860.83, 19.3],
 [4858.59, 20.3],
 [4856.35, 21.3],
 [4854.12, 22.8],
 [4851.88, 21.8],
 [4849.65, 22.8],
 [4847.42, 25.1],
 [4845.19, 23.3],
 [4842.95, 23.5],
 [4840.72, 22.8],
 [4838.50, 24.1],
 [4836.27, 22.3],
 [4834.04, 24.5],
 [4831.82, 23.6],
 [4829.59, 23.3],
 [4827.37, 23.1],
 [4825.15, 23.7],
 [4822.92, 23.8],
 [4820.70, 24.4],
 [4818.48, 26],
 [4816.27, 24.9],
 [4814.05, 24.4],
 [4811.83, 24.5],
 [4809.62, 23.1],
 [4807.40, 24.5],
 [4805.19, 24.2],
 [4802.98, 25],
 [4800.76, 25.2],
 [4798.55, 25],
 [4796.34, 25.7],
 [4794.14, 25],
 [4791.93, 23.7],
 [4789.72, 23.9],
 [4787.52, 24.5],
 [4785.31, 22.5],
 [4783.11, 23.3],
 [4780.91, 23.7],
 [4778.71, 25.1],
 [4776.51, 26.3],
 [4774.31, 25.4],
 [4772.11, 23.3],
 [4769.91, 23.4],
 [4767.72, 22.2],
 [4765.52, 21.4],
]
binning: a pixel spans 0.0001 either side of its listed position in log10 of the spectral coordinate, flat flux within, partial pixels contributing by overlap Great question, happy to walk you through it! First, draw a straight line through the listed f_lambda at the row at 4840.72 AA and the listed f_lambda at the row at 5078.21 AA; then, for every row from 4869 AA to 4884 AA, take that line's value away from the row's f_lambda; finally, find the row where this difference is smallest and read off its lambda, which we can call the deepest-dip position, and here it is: 4874.28 AA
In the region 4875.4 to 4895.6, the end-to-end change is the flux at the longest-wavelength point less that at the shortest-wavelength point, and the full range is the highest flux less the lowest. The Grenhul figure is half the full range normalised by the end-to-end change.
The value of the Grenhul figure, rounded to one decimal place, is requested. 1.6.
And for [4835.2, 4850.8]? 2.8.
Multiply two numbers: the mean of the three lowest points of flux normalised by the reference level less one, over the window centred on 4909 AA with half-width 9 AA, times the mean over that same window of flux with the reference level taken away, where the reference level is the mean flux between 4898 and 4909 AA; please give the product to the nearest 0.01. 0.00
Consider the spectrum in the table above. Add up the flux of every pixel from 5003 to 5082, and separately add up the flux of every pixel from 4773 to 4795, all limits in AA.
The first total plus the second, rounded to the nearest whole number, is 1009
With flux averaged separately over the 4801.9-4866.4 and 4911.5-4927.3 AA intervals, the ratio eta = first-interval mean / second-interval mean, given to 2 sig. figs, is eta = 0.95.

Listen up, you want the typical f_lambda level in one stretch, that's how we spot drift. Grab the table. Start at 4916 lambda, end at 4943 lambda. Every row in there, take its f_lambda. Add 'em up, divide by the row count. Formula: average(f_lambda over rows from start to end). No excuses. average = 24.3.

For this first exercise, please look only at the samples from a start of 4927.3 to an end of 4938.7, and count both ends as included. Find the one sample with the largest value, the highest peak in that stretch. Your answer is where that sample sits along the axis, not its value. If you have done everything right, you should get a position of 4930.72 AA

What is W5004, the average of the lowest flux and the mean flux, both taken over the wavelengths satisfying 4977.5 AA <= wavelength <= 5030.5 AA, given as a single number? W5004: 21.2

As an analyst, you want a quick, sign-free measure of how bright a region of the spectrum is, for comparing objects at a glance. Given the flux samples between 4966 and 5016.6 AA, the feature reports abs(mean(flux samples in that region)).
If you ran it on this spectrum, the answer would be 22.9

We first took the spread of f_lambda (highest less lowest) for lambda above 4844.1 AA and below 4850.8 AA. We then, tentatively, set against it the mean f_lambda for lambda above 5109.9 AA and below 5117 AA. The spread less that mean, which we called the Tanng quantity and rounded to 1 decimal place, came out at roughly -22.4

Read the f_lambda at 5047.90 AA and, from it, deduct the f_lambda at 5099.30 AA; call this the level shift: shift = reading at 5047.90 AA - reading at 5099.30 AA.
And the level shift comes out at -1.1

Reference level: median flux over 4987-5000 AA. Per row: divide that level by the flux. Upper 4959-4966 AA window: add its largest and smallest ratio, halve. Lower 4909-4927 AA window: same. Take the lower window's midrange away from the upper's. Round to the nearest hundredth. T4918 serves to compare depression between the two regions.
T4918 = 0.02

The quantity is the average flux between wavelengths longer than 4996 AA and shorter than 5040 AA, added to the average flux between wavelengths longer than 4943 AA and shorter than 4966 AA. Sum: 47.2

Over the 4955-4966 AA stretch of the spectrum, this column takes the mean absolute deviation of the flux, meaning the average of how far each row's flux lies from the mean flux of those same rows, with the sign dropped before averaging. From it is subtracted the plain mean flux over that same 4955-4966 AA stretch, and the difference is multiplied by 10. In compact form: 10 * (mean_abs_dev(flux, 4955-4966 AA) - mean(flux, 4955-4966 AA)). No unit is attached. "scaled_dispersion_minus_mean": -236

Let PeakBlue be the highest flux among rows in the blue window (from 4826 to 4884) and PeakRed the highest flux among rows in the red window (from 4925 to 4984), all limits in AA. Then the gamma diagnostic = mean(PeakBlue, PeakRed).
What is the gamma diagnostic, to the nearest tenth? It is 26.1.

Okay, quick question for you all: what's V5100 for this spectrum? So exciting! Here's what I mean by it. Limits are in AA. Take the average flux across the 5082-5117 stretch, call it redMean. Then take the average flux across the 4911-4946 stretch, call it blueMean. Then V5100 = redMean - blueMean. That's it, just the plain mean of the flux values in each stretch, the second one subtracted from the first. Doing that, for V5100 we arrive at -1.6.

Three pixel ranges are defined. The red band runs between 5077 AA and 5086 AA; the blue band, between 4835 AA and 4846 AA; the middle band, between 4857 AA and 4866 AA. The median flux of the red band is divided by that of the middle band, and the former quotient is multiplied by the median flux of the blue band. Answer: 25.2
